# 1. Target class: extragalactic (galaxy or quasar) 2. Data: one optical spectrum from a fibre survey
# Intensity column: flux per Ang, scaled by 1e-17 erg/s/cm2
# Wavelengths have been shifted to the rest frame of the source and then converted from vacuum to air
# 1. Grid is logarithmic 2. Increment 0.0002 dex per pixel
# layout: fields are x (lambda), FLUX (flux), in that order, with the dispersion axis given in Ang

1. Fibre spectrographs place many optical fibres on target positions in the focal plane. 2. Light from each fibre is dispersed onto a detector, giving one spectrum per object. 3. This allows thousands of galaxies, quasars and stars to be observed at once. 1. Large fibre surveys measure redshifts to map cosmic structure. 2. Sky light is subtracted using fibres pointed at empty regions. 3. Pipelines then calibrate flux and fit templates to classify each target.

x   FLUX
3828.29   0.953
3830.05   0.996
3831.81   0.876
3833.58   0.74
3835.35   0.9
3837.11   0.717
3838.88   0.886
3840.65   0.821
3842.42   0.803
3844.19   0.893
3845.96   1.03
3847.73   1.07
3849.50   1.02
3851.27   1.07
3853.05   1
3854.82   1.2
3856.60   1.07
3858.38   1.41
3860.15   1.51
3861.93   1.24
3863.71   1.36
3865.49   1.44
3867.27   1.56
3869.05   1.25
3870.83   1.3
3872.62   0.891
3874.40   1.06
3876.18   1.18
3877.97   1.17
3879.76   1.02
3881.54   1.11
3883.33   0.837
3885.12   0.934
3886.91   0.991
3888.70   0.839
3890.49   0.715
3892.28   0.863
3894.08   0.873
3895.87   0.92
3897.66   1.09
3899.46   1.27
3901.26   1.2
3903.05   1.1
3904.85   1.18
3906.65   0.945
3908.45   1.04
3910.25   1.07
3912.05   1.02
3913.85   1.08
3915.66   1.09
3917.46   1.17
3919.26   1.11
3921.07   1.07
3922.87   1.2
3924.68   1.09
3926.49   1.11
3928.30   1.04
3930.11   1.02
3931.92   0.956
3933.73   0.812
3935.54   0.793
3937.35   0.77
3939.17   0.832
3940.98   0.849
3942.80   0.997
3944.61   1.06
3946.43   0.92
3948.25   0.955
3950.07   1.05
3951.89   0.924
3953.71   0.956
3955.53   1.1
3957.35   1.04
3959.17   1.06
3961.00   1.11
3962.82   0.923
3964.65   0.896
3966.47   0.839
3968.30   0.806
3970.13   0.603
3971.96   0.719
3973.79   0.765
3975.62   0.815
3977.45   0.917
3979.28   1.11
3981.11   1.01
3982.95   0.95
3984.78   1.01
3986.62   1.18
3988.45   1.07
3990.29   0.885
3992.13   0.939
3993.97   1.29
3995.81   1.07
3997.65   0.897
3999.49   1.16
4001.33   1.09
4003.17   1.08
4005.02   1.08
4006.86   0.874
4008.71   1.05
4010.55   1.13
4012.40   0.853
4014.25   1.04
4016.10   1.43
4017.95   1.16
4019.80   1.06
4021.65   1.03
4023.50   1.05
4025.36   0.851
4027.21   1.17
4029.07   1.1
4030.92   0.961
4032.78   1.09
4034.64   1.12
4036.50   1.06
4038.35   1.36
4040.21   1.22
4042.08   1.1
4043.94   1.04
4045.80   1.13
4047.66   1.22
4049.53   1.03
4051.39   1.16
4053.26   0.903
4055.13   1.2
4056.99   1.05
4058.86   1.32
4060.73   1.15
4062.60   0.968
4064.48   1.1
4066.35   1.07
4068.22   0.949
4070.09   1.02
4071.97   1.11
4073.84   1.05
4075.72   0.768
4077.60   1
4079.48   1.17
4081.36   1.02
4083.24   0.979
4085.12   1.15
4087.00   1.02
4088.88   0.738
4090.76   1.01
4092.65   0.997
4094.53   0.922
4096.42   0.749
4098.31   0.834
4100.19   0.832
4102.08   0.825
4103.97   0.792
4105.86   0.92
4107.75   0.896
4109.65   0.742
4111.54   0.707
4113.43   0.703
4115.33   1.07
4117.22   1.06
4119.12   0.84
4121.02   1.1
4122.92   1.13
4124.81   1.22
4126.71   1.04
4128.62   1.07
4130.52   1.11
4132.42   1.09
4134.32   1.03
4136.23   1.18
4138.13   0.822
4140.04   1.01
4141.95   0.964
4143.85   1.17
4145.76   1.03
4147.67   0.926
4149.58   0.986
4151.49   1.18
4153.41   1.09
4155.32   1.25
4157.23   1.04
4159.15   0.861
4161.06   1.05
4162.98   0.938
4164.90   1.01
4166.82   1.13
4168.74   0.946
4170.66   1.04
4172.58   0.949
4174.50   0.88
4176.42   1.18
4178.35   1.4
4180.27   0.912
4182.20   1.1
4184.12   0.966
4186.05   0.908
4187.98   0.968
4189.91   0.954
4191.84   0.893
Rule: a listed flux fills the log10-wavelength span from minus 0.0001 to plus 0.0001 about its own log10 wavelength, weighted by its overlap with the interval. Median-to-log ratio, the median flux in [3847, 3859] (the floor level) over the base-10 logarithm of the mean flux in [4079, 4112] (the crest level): -25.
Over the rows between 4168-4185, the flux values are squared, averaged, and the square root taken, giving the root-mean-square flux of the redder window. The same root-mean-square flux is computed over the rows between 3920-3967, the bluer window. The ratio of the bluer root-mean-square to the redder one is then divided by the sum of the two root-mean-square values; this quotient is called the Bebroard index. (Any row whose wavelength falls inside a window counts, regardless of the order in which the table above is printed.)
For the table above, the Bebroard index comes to 0.46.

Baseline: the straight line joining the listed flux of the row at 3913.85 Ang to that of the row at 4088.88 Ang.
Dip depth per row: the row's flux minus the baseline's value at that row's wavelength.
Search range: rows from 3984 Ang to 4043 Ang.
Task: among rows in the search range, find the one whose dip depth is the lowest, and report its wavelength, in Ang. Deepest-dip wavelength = 3990.29 Ang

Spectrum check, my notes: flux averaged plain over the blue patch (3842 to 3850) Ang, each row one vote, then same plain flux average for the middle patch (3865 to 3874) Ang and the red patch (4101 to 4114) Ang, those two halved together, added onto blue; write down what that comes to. 2.01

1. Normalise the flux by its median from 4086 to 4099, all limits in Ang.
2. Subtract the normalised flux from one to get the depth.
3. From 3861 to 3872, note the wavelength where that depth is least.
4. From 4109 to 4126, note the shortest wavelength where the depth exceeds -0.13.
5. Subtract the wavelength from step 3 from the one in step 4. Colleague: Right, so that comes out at 242.4 Ang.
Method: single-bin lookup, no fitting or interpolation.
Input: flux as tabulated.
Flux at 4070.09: 1.02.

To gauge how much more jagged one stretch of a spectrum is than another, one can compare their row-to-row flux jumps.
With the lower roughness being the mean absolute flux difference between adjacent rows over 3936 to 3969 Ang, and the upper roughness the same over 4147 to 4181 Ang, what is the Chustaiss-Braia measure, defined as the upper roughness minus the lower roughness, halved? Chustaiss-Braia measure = 0.045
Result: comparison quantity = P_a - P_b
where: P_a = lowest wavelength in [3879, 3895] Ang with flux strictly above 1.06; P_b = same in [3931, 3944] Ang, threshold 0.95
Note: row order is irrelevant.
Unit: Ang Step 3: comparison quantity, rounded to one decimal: -50.4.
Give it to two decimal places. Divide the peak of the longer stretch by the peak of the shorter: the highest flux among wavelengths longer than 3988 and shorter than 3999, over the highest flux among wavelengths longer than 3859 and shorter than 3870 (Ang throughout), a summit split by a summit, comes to 0.83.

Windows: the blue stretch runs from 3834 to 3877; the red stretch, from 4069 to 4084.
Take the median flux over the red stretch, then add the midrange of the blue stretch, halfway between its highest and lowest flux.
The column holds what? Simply 2.16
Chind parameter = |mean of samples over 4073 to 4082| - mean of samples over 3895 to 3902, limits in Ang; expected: -0.12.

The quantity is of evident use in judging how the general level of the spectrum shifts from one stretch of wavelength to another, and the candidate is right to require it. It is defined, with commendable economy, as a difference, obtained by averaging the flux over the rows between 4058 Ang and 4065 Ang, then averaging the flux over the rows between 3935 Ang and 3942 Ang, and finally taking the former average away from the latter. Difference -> -0.32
